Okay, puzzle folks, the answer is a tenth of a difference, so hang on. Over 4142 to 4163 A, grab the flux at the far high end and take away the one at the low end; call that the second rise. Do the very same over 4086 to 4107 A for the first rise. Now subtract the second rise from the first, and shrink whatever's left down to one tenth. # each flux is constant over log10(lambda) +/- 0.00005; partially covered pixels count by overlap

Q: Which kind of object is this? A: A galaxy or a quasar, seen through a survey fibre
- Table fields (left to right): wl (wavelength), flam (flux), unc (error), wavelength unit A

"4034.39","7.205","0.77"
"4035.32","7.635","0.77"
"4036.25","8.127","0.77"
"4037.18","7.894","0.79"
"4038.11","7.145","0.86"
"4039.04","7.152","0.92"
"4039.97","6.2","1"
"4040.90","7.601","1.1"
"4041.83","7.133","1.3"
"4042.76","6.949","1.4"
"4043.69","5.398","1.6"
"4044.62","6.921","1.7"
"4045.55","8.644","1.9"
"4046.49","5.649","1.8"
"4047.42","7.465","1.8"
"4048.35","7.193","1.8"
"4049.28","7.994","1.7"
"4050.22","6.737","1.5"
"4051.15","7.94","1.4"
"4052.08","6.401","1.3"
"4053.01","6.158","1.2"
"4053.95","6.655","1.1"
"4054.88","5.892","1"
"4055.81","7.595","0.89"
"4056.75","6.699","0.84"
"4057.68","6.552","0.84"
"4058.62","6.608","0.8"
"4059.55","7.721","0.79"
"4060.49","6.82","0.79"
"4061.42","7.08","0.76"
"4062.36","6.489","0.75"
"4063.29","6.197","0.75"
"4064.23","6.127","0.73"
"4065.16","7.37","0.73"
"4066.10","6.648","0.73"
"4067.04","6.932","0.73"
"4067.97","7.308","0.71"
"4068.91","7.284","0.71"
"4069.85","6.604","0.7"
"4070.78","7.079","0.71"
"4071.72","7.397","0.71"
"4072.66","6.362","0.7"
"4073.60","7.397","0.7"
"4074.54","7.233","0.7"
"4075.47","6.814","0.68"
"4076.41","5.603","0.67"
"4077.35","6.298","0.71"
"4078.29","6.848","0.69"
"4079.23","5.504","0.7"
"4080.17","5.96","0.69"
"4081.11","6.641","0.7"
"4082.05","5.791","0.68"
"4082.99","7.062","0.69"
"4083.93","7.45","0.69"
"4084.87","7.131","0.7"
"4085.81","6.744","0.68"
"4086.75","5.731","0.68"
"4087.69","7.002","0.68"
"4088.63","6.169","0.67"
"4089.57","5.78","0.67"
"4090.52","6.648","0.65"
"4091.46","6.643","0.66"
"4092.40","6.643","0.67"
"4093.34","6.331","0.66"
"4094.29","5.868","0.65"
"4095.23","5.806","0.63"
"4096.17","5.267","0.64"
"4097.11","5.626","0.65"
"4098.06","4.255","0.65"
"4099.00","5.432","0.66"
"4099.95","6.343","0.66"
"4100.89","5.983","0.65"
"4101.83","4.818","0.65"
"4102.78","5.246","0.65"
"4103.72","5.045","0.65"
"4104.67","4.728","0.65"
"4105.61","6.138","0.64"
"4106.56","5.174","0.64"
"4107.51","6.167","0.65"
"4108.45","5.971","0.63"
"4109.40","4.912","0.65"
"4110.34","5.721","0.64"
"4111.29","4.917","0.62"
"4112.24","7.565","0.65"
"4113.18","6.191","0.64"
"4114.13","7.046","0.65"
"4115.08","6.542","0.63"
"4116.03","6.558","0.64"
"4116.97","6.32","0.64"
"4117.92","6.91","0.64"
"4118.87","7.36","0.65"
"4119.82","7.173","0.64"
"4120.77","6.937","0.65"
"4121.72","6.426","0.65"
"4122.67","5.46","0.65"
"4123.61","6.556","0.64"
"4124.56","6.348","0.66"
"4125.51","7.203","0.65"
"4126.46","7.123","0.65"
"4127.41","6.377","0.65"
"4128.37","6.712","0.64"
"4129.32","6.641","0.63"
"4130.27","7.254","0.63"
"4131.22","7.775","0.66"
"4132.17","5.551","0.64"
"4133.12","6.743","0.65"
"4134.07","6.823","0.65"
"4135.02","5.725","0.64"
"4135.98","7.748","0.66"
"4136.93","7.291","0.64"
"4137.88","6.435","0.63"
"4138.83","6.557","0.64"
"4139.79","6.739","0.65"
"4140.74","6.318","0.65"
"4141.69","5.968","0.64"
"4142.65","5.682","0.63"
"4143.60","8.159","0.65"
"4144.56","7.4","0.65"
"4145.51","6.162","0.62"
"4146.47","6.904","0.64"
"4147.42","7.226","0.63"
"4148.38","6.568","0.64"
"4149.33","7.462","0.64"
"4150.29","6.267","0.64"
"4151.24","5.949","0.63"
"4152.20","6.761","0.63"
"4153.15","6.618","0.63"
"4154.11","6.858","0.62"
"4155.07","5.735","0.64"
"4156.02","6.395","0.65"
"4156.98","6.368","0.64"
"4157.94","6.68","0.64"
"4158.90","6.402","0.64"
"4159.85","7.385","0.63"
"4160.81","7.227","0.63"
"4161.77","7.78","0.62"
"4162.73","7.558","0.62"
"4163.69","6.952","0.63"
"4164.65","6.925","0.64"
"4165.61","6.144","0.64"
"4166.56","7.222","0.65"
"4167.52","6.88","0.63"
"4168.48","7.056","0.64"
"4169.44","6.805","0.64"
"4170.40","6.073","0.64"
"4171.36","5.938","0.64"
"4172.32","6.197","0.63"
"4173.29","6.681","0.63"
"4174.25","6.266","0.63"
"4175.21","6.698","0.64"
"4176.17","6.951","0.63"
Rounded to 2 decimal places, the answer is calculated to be -0.24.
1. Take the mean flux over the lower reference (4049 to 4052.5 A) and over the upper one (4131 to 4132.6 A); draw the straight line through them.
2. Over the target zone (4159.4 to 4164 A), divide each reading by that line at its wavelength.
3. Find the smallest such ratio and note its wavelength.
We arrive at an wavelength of 4163.69 A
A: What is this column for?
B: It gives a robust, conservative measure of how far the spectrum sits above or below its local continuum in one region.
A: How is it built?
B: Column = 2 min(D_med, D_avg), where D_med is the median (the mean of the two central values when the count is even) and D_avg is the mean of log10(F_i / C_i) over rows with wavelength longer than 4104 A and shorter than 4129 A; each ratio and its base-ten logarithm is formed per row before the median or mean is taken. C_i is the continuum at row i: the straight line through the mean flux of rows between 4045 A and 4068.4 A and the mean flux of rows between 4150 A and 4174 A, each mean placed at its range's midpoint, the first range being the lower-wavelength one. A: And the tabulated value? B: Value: -0.07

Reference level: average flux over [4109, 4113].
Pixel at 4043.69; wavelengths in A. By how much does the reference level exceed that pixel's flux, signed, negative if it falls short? 0.4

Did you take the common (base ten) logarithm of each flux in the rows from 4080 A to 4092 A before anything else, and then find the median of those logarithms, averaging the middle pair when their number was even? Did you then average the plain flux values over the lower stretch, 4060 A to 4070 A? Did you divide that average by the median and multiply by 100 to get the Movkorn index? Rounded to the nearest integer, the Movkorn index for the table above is 828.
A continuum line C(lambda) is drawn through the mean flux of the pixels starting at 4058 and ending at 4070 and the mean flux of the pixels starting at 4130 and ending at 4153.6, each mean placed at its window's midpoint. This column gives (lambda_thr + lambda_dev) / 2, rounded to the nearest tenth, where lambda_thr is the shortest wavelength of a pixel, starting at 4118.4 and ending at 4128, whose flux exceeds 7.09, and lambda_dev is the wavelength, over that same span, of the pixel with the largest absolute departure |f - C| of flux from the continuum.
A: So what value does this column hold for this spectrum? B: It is 4120.8 A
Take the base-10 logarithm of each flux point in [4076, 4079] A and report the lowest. 0.748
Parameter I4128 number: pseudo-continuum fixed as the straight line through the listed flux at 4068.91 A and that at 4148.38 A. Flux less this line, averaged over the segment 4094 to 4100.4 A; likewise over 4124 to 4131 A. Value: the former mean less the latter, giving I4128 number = -1.6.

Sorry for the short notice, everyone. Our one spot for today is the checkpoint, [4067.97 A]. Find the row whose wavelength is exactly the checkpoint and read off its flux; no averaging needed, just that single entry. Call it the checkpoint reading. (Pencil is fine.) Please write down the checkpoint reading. 7.308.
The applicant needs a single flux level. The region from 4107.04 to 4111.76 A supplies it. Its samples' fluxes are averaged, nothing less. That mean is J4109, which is 5.5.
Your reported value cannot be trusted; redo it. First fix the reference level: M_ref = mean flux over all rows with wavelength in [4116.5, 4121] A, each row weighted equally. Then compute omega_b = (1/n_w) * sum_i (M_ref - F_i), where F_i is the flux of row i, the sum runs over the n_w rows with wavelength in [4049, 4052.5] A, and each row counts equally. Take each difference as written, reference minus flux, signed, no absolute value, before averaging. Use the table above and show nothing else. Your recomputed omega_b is -0.3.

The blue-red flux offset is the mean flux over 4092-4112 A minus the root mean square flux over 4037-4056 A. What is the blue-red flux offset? -1.5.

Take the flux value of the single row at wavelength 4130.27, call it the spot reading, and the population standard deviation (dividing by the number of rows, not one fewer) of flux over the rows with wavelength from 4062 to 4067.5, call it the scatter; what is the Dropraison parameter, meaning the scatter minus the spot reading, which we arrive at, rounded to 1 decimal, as -6.8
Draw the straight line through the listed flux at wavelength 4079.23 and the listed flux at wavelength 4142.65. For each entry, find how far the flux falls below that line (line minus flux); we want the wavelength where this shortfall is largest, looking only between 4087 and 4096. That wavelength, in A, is 4089.57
